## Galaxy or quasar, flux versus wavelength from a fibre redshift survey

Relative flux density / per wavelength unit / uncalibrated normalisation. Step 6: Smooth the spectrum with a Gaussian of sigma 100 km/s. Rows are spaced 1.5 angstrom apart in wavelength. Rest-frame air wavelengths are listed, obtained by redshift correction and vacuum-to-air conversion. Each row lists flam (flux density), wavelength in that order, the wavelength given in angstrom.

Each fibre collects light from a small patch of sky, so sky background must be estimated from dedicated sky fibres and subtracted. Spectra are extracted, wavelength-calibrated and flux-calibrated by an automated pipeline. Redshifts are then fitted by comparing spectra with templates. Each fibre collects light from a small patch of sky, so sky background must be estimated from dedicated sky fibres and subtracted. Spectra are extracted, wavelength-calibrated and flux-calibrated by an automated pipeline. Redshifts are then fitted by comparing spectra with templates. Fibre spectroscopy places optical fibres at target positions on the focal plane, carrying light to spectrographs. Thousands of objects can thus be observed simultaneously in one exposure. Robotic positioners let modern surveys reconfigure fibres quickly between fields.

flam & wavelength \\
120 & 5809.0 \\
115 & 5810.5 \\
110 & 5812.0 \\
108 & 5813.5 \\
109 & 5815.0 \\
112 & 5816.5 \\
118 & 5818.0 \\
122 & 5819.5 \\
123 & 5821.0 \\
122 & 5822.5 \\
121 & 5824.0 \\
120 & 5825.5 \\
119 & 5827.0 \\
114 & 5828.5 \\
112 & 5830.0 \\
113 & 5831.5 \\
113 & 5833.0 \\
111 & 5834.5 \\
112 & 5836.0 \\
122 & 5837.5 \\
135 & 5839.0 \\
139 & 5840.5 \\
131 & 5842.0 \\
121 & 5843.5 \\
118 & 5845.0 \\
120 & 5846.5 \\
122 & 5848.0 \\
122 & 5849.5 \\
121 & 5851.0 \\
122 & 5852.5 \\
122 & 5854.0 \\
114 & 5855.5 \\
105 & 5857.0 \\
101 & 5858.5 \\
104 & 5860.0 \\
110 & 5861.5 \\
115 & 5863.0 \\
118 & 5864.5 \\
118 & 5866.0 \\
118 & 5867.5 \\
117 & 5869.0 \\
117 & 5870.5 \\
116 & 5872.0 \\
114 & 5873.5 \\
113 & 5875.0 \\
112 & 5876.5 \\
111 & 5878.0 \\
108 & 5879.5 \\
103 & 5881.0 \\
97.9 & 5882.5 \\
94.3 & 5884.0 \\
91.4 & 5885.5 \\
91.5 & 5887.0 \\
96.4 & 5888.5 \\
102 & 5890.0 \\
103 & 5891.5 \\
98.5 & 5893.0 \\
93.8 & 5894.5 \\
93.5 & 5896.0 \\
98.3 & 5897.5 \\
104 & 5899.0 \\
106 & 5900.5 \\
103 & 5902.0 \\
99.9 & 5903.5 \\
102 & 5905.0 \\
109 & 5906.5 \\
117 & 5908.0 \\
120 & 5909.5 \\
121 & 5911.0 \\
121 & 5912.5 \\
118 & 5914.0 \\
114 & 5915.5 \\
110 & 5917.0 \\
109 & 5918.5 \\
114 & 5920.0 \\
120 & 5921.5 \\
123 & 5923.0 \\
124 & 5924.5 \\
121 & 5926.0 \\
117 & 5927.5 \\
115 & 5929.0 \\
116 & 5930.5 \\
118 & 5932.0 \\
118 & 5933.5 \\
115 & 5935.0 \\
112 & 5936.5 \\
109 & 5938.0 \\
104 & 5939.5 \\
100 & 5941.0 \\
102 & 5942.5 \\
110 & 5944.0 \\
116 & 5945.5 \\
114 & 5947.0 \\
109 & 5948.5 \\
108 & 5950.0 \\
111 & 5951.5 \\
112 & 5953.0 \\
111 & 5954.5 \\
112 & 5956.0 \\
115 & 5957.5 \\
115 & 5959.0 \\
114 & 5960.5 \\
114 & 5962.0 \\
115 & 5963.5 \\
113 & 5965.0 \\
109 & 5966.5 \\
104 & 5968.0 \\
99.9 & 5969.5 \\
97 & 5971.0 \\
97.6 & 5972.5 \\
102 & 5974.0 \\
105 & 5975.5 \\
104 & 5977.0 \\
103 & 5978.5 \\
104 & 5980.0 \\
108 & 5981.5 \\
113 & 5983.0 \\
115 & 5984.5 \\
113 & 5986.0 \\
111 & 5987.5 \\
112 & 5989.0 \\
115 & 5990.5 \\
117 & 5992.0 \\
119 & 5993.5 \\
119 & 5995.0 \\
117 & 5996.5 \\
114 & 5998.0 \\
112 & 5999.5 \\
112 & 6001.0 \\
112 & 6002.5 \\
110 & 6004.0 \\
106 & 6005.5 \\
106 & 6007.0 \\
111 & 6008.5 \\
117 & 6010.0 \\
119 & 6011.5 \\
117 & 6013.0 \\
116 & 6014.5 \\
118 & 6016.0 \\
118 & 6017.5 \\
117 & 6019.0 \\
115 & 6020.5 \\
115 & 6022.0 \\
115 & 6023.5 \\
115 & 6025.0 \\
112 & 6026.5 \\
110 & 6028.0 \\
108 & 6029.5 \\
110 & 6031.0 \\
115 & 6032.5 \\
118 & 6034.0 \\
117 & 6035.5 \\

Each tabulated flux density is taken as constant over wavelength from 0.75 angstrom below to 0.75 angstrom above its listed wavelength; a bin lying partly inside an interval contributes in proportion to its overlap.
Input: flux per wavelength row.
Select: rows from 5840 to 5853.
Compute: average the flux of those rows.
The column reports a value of 124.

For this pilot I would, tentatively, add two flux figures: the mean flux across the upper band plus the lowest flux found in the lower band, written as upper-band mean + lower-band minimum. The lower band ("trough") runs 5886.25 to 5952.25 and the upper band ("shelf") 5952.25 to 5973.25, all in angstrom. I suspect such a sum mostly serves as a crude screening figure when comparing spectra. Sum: 201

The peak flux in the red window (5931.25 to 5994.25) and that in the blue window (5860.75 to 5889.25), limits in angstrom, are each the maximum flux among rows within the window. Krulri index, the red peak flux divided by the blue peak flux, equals 1.01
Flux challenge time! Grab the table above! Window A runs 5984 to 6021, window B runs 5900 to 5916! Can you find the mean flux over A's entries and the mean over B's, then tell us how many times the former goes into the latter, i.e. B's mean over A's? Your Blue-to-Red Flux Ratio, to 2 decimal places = 0.98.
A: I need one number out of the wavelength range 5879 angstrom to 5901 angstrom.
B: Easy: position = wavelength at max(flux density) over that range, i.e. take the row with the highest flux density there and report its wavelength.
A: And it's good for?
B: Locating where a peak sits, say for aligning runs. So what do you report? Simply 5879.5 angstrom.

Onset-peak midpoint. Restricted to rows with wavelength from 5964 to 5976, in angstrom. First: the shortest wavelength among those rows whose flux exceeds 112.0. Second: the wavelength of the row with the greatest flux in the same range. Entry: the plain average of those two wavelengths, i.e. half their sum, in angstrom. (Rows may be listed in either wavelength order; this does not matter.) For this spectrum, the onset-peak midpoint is 5965.0 angstrom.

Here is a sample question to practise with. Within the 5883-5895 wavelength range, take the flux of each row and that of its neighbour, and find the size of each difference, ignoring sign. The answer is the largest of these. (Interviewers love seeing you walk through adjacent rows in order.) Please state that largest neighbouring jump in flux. 5.6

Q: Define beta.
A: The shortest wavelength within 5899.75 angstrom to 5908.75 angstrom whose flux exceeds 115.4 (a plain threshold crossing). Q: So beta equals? 5908.0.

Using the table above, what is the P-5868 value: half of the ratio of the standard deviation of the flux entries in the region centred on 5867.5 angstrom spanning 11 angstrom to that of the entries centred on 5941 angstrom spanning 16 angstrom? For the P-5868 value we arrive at 0.10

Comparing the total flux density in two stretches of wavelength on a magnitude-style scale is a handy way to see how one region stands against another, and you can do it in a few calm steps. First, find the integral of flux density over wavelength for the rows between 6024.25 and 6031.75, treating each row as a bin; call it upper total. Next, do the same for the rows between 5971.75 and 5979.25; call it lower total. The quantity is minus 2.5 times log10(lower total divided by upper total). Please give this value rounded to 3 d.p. 0.088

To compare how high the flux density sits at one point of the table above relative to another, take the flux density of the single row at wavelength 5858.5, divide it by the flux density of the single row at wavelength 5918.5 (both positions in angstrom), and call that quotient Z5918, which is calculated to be 0.93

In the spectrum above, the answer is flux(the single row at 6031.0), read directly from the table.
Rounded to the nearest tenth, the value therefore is 110.0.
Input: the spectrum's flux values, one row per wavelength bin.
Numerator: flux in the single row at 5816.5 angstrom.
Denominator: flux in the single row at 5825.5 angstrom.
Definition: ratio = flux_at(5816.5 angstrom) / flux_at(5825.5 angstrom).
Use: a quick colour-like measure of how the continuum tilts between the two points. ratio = 0.93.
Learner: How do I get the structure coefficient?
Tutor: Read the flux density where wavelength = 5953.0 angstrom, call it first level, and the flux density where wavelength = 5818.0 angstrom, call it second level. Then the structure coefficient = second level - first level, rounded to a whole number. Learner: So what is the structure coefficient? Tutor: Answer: 6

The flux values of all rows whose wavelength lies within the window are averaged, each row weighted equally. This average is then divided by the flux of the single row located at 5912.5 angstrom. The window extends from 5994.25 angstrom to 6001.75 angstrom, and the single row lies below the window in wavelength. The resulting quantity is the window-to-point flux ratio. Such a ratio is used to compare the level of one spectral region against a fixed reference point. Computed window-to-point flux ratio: 0.95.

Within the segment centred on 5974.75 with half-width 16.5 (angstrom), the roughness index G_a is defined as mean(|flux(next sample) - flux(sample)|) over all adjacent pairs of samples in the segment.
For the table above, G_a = 2.4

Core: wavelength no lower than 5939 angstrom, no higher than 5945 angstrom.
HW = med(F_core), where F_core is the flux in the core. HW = 103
